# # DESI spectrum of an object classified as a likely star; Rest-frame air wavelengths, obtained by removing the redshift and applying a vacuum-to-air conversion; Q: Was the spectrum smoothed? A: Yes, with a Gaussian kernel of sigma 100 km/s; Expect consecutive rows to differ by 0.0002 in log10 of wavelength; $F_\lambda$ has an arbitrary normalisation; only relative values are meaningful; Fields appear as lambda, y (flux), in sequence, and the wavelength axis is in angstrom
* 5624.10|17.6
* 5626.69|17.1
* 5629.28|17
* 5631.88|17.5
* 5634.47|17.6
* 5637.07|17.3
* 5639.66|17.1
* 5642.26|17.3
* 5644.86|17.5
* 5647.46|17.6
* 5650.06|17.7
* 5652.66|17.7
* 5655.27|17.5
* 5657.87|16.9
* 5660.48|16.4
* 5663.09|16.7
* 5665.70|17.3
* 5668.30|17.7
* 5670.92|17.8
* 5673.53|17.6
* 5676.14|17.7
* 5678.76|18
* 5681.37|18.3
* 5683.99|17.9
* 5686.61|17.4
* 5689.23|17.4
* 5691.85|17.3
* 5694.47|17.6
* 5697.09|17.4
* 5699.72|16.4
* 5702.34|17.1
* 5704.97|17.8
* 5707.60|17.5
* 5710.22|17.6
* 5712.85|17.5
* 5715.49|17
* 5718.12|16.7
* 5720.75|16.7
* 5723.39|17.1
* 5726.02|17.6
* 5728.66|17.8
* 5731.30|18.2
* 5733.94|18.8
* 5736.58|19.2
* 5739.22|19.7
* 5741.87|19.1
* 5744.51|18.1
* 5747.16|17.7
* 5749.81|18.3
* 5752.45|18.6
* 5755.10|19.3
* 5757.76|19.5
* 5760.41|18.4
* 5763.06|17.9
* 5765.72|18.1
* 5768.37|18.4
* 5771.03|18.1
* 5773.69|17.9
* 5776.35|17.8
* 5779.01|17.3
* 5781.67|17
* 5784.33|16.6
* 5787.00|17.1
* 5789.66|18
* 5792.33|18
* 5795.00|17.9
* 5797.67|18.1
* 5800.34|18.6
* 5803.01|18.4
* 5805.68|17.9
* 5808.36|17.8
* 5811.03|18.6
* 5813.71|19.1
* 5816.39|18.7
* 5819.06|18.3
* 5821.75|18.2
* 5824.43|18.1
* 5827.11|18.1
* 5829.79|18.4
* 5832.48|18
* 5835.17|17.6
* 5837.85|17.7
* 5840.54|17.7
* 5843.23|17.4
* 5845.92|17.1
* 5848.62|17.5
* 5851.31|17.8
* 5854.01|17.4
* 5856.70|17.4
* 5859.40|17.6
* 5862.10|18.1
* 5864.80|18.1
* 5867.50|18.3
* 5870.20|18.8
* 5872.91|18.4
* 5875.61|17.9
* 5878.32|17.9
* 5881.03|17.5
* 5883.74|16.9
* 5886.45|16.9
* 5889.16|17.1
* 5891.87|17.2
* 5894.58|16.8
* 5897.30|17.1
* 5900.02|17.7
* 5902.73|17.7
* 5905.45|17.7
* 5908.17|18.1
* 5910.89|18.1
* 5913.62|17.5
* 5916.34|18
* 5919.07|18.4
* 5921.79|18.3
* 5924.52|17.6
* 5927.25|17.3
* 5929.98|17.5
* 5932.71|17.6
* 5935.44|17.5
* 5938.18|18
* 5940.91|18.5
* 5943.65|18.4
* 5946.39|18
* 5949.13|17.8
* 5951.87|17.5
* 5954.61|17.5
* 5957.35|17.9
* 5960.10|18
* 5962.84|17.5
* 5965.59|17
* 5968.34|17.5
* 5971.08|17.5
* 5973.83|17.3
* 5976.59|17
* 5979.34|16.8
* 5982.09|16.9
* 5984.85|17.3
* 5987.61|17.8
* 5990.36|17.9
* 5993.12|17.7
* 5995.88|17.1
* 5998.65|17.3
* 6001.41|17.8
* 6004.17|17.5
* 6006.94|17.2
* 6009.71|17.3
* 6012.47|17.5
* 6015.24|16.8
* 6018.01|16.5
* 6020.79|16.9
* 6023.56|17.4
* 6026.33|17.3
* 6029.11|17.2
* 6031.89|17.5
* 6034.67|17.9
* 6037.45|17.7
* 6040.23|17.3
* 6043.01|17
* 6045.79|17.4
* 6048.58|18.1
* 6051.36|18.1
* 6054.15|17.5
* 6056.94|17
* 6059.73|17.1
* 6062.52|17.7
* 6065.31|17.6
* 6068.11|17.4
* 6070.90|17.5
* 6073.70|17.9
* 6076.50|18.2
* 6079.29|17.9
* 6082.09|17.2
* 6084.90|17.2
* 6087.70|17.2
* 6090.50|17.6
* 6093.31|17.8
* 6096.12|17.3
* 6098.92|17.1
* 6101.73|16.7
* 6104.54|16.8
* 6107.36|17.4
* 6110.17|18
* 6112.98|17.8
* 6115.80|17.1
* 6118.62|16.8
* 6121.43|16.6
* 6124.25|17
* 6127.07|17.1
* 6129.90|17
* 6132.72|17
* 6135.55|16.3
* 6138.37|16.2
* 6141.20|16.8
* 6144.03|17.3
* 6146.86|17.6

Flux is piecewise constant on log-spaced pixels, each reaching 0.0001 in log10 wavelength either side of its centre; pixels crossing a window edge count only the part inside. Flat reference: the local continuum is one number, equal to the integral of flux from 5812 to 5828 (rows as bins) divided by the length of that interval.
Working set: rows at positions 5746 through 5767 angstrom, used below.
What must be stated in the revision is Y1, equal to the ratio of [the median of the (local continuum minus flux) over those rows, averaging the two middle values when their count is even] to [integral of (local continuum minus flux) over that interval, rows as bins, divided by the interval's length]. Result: -1.45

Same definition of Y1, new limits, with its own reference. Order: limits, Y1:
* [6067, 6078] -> 1.09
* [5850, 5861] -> 1.07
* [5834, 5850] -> 0.95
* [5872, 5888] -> 0.83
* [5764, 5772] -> 1.38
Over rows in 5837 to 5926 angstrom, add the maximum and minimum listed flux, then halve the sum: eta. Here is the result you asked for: 17.8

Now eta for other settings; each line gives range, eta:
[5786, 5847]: 18.1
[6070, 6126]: 17.4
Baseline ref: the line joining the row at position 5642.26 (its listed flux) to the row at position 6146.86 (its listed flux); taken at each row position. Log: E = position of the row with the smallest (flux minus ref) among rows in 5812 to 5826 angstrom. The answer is 5824.43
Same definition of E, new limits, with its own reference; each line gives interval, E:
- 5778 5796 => 5784.33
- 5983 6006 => 5995.88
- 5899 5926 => 5913.62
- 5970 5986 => 5979.34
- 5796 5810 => 5808.36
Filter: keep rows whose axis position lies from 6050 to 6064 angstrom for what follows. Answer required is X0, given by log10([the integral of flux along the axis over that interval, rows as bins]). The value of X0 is 2.39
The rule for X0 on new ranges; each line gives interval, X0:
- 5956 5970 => 2.39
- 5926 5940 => 2.39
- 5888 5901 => 2.35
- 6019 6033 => 2.38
